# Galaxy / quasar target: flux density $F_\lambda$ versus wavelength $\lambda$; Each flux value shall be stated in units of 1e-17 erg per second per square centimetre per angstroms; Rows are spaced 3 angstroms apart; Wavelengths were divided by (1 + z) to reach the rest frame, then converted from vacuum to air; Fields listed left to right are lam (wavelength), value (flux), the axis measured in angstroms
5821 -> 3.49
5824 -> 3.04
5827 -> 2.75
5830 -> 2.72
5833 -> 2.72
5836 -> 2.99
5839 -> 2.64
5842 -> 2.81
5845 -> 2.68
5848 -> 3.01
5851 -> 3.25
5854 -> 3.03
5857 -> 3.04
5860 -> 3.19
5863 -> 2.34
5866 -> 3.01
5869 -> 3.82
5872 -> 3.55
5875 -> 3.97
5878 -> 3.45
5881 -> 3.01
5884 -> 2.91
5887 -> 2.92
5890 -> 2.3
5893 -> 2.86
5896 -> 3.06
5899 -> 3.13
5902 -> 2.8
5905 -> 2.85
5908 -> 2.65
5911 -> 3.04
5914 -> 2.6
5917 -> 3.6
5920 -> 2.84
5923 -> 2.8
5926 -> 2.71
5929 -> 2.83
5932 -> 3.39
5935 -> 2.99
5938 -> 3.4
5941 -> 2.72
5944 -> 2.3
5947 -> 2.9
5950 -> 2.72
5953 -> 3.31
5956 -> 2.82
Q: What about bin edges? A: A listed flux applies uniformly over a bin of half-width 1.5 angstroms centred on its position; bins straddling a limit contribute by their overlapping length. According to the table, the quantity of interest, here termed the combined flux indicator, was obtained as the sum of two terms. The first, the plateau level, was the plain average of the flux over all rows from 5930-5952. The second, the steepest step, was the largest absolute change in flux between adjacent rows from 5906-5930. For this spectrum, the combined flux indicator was 3.92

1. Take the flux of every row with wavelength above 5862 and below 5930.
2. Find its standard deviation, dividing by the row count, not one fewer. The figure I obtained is 0.416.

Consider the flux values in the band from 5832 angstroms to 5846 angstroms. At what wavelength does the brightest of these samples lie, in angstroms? 5836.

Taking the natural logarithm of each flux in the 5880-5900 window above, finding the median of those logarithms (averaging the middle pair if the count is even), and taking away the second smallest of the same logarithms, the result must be 0.02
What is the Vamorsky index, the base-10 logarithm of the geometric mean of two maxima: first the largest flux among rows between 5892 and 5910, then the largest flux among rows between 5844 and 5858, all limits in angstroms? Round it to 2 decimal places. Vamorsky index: 0.50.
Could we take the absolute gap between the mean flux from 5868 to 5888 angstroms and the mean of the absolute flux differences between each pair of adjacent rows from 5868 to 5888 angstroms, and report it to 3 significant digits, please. 3.08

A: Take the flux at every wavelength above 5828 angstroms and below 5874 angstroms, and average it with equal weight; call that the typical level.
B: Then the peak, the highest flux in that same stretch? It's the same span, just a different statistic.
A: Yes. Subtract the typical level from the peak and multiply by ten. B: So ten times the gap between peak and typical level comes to 8.3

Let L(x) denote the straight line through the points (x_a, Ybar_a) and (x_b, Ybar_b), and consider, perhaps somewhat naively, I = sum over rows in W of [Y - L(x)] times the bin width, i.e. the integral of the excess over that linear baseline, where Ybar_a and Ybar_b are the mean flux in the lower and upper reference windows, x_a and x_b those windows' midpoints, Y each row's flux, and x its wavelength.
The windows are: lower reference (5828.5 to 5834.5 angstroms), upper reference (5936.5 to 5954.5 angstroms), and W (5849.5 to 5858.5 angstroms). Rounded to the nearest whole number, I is 3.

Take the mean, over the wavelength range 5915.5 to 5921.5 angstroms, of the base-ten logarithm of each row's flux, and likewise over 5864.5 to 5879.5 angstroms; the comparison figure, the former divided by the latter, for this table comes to 0.92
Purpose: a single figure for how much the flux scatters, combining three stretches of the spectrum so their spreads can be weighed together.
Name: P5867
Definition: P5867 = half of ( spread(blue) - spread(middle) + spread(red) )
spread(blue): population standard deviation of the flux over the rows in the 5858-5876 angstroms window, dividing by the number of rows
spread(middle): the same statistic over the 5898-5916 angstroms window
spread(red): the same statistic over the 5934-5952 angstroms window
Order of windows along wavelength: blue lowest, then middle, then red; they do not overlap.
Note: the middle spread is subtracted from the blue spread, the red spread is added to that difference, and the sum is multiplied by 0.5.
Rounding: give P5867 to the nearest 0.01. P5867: 0.34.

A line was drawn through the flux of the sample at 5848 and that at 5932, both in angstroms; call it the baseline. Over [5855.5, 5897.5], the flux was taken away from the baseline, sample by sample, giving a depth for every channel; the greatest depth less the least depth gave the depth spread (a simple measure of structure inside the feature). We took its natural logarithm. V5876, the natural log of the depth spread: 0.55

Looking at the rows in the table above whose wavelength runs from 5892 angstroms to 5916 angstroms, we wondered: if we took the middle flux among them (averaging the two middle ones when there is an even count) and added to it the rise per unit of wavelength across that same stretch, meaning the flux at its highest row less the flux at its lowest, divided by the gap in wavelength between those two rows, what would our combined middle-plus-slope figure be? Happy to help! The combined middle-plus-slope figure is 2.8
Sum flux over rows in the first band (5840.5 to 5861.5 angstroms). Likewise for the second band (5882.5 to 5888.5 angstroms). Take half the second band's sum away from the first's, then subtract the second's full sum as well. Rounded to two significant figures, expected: 12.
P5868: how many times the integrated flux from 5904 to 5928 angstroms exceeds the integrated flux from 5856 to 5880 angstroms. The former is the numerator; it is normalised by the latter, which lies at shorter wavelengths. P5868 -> 0.88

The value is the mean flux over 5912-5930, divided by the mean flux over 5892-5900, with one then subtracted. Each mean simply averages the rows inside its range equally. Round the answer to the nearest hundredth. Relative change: -0.04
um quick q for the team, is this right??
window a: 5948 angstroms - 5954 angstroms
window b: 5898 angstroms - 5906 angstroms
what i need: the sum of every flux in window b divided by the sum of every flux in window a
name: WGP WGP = 1.46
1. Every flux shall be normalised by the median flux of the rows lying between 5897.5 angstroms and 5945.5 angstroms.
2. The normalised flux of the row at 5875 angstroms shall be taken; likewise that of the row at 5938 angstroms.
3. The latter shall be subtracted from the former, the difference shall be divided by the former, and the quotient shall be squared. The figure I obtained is 0.021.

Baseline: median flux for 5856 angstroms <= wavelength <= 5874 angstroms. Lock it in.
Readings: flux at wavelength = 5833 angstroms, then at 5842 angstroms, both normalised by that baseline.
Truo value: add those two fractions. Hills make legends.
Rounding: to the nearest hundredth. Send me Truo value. 1.78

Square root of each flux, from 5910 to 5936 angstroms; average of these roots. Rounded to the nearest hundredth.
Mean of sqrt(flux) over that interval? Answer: 1.72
